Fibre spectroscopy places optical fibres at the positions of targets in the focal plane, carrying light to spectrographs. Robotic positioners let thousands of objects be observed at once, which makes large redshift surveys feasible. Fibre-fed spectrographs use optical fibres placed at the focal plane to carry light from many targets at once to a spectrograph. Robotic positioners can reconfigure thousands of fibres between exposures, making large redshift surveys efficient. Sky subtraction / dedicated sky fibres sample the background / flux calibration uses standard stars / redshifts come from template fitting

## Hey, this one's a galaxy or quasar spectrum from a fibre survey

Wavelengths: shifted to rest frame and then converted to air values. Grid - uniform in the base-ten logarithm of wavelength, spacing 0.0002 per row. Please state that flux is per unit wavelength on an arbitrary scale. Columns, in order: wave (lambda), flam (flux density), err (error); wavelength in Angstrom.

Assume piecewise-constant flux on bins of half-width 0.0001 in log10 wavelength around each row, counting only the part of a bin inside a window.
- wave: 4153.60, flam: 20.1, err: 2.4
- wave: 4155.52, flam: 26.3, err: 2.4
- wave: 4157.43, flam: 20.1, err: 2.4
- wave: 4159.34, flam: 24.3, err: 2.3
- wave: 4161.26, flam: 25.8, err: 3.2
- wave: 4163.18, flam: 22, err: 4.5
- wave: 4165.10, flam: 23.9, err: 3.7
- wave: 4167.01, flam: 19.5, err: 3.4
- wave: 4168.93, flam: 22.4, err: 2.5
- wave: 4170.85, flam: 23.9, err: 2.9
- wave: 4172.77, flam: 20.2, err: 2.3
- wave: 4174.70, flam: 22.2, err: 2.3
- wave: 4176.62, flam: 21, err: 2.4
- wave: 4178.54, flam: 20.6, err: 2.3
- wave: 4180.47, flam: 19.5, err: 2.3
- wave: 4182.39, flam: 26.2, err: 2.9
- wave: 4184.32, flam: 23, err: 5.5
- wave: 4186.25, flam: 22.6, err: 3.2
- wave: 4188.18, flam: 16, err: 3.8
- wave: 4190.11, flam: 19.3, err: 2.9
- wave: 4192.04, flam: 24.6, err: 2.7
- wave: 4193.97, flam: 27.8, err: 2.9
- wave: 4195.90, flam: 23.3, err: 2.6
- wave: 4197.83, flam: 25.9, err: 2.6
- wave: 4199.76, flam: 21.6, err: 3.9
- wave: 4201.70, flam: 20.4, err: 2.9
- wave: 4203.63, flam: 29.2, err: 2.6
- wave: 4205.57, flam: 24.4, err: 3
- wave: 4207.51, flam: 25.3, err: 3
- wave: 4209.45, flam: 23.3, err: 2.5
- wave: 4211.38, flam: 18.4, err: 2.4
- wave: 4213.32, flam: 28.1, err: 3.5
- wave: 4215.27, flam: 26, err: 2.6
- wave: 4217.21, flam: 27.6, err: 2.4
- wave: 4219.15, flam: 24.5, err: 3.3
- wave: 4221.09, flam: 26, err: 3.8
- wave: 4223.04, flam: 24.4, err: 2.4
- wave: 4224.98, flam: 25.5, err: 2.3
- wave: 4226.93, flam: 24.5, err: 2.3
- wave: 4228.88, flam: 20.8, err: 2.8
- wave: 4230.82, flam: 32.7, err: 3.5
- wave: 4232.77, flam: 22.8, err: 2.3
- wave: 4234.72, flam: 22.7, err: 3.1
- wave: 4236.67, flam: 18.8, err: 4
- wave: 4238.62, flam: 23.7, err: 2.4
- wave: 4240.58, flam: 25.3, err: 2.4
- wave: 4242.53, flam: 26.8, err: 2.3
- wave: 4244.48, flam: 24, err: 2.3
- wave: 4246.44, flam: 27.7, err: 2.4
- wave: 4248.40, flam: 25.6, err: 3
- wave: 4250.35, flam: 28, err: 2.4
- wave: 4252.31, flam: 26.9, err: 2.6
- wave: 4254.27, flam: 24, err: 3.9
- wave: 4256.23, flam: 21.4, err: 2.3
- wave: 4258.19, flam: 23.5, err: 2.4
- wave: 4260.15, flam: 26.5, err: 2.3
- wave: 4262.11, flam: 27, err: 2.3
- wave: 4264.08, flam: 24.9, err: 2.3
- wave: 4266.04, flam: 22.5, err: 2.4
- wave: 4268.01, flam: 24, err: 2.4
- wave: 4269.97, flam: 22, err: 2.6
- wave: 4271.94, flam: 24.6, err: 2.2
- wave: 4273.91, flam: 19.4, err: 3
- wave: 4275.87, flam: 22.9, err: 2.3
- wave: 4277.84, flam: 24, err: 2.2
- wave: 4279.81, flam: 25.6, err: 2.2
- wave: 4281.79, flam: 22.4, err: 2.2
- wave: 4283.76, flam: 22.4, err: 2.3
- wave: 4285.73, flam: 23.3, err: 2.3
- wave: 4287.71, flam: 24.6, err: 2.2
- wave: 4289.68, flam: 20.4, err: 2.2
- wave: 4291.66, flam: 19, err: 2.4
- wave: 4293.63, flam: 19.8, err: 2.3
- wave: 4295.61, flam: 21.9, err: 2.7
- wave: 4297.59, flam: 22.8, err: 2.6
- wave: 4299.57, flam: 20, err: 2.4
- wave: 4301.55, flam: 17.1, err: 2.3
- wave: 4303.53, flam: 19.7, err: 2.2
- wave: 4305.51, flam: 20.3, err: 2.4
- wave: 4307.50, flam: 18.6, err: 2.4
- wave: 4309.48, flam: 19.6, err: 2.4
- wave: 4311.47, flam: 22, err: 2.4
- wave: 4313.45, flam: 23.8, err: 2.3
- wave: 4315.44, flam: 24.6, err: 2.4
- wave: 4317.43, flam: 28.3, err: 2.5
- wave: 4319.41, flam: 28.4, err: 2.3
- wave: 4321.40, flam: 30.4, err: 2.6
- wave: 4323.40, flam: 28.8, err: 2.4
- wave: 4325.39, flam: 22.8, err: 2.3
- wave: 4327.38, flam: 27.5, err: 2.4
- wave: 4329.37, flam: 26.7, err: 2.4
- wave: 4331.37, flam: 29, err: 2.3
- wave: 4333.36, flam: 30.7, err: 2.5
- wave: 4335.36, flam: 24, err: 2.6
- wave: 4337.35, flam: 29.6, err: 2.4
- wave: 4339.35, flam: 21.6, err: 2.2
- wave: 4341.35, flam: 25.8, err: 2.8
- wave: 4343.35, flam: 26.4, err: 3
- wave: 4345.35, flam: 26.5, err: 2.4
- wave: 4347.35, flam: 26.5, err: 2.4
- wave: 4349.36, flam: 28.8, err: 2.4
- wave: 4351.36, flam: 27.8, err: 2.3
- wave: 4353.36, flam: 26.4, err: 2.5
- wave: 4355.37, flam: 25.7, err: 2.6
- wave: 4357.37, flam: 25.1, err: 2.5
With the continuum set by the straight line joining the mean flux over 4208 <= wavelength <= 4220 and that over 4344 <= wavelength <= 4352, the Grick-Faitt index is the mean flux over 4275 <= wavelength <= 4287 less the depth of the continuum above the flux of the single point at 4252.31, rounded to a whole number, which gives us 25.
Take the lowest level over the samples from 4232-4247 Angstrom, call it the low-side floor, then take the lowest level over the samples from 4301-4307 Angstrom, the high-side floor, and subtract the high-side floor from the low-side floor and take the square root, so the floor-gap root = 1.3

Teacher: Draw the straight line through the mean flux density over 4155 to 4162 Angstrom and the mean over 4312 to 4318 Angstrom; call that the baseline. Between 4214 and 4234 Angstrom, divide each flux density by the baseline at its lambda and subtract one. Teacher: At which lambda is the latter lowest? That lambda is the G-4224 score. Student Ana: 4228.88 Angstrom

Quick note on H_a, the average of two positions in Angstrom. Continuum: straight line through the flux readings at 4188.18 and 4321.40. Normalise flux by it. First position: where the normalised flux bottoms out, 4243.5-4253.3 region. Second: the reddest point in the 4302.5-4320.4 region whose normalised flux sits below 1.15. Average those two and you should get 4281.9 Angstrom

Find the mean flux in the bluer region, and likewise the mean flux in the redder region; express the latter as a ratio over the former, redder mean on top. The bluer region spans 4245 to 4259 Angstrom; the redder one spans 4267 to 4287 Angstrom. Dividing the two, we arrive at 0.91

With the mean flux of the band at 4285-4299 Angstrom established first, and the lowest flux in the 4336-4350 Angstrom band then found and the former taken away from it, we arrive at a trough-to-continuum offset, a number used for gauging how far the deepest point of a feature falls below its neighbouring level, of 0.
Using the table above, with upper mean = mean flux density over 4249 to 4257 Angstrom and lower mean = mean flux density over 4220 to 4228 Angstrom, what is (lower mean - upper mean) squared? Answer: 0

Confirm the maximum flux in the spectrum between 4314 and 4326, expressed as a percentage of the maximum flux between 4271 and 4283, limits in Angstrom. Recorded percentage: 119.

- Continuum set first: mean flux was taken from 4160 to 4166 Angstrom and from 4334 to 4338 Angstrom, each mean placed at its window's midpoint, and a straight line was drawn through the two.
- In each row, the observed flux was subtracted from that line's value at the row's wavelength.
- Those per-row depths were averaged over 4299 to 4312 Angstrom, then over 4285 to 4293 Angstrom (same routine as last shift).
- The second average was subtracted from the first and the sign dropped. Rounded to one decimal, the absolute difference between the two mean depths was 2.5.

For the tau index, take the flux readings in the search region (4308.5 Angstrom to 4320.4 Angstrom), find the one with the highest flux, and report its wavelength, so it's 4319.41 Angstrom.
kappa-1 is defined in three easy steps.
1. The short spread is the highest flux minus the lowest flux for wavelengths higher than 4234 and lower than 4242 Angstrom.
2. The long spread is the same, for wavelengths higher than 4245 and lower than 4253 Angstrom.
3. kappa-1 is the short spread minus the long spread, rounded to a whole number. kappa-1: 4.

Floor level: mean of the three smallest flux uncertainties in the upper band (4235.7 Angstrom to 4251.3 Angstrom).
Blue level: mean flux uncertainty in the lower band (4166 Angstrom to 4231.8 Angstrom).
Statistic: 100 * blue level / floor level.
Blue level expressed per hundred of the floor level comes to 124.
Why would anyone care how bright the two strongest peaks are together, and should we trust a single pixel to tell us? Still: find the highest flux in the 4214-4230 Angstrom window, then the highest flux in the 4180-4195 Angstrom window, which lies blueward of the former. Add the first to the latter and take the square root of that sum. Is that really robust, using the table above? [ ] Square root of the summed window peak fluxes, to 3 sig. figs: 7.44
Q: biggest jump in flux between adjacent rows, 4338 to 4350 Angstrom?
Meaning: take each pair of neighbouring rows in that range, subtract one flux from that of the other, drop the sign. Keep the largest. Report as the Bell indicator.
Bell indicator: 4.2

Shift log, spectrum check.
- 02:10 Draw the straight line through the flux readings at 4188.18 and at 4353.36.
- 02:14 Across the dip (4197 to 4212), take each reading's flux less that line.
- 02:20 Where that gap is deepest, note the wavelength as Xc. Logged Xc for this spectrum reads 4211.38 Angstrom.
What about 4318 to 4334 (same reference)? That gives 4325.39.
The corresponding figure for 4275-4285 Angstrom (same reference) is 4283.76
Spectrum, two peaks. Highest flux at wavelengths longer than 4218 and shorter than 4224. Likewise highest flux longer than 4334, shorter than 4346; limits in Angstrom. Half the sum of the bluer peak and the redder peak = 27.8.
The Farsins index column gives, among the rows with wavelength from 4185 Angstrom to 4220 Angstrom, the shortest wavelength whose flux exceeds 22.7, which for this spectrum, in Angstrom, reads 4192.04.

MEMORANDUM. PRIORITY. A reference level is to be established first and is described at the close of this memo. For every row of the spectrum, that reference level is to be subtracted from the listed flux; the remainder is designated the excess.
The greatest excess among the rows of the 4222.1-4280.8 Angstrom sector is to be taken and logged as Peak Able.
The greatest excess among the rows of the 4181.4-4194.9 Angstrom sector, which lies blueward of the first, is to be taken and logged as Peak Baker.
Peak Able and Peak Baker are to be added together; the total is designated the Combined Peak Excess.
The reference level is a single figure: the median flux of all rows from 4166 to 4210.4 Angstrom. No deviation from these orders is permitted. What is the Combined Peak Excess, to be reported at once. 15.3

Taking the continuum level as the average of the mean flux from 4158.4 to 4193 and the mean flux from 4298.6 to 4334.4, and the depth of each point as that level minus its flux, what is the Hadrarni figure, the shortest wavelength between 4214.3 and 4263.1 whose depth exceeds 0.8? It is 4228.88 Angstrom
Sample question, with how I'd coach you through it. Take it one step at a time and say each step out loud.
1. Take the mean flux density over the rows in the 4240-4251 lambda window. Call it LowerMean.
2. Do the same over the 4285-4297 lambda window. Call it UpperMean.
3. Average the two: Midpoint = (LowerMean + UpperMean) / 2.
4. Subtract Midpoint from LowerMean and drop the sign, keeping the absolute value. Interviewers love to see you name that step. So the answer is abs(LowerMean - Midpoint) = 2.4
